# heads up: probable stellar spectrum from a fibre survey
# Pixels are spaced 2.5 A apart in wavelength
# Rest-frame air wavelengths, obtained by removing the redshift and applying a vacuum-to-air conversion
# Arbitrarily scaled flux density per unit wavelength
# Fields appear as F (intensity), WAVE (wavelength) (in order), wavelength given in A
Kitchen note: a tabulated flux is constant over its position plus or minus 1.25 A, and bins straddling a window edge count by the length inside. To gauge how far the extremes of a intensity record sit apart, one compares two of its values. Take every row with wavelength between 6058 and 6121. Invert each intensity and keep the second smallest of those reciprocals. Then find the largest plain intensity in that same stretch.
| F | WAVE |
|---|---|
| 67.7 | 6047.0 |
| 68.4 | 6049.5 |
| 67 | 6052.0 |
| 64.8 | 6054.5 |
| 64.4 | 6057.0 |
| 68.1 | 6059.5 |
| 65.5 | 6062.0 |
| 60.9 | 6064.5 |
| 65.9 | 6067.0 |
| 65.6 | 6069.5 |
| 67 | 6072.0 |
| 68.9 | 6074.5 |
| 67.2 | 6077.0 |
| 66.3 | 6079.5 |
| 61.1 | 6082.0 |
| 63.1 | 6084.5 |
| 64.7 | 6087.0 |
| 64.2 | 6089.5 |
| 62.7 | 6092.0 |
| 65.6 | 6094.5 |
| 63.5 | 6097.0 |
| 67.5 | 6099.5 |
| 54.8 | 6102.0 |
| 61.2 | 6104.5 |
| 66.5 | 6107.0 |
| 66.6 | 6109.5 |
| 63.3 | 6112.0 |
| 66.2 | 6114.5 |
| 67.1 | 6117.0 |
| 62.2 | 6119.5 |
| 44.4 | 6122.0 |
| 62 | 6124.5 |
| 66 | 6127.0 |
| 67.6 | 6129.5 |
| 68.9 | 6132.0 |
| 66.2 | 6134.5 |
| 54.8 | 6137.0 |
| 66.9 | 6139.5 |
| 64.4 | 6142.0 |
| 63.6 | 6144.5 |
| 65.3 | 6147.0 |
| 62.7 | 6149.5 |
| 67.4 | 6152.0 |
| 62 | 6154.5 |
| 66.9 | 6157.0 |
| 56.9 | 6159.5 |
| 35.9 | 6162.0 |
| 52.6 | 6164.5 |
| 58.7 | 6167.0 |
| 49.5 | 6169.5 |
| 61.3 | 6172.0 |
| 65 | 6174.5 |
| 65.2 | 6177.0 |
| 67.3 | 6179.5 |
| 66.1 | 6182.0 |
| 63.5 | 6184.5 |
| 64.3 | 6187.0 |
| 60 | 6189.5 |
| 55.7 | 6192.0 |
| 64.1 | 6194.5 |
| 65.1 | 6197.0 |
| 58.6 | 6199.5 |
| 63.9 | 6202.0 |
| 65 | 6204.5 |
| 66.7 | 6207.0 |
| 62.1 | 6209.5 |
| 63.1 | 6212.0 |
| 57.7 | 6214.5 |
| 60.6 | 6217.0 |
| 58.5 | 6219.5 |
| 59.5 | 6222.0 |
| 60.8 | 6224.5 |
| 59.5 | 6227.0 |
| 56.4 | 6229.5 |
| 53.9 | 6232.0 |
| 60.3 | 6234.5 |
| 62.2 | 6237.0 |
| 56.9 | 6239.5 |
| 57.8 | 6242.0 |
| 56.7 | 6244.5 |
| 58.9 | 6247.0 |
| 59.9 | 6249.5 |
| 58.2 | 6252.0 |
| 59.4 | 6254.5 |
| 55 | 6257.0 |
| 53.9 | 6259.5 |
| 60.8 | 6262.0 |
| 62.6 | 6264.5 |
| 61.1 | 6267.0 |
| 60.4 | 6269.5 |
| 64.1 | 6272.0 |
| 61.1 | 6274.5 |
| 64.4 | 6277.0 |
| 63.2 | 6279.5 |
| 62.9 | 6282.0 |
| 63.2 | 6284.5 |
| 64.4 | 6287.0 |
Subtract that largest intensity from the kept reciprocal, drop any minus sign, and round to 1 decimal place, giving 68.9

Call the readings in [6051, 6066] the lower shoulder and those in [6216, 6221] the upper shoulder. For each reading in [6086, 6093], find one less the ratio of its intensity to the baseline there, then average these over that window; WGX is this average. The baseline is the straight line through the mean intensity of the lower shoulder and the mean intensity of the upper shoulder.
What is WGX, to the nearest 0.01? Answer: 0.00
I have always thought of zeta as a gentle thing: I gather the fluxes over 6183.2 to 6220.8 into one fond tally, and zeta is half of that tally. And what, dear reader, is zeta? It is 464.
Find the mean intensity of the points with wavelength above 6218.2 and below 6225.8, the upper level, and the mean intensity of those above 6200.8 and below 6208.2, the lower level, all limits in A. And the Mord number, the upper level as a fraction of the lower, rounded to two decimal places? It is 0.91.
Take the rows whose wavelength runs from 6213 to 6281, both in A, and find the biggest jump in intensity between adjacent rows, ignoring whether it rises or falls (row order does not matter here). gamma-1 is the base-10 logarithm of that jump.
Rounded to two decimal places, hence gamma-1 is 0.84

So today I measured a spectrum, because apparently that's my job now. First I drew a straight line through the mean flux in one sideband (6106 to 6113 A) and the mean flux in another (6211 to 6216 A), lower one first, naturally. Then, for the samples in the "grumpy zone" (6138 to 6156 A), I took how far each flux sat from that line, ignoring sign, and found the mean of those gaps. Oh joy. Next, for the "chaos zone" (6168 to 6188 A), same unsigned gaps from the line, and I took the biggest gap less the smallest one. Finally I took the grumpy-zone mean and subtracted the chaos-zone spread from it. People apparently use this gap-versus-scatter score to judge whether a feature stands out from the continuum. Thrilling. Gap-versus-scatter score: -10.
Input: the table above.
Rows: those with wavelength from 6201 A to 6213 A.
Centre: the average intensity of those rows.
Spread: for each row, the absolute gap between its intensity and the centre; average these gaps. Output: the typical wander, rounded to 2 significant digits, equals 1.4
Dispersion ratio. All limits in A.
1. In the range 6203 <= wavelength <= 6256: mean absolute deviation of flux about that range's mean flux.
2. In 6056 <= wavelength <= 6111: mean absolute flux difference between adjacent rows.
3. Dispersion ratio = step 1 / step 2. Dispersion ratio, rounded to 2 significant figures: 0.70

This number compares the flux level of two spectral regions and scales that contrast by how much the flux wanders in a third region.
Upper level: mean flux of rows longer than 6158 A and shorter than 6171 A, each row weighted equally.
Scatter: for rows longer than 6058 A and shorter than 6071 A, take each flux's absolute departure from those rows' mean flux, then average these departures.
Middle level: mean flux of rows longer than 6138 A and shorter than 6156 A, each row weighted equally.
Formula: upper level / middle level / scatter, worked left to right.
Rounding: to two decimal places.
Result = 0.46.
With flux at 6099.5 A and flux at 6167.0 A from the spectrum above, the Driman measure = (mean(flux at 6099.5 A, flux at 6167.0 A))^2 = 3982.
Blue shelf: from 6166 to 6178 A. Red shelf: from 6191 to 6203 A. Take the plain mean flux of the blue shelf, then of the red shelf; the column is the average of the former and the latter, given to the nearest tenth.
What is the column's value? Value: 60.7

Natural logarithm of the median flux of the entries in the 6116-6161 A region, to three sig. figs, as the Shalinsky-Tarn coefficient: 4.17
